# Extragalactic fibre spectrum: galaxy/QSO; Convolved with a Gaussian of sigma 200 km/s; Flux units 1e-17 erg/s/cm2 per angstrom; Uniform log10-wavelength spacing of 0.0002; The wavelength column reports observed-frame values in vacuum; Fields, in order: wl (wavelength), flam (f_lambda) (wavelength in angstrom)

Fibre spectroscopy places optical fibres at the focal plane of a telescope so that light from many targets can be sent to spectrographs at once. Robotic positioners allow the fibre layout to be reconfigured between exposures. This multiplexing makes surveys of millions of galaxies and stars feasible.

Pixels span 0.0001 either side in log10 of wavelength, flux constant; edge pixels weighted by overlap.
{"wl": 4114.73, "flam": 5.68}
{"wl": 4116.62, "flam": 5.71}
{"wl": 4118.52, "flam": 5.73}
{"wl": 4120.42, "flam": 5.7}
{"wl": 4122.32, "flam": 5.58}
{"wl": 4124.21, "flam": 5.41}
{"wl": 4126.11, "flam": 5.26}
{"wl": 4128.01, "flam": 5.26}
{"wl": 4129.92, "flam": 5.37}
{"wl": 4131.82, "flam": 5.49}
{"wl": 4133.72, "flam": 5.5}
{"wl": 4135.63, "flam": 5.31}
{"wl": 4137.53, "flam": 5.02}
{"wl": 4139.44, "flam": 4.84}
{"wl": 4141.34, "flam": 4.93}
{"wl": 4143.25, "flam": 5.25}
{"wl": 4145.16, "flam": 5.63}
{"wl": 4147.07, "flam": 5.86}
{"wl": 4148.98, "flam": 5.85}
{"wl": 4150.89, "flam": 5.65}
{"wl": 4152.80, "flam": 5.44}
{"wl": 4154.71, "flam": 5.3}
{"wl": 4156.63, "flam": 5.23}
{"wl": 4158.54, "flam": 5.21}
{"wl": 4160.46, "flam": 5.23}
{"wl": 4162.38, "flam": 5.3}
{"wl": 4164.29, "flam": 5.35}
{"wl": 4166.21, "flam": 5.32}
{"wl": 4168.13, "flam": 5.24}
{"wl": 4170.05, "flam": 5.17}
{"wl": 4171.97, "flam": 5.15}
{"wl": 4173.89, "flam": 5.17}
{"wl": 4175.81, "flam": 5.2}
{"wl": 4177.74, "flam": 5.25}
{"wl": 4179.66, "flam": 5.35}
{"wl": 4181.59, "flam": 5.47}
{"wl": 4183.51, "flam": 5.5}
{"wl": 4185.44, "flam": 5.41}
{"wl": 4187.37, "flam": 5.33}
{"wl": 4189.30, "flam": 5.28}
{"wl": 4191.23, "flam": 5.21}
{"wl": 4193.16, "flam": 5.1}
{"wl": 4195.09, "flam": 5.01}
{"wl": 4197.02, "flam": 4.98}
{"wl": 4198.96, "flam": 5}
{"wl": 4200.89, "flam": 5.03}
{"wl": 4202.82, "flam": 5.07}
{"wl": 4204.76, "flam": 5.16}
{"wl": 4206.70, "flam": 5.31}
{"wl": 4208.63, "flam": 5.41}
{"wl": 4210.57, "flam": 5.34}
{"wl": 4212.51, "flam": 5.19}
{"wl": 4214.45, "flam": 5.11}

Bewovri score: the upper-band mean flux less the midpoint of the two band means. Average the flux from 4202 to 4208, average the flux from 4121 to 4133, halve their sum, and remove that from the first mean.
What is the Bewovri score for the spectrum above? -0.11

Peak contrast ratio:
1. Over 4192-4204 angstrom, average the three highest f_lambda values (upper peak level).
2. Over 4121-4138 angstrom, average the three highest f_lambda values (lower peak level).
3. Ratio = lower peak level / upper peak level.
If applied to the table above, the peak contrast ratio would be 1.09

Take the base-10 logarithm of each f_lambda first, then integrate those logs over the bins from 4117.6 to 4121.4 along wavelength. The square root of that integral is 1.69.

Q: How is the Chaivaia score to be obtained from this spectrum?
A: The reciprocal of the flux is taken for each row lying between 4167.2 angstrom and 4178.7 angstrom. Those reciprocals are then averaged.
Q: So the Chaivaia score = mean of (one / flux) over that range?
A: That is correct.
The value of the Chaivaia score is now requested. 0.192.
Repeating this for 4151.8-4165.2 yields 0.189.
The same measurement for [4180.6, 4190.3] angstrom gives 0.185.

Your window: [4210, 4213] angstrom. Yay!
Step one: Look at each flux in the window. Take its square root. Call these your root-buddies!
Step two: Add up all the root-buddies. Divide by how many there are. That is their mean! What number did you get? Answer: 2.29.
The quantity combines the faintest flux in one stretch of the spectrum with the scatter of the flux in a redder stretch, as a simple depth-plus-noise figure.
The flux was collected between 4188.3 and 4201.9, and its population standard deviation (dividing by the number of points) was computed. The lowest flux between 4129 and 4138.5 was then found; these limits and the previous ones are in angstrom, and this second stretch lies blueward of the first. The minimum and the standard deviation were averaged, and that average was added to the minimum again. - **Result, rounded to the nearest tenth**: 7.6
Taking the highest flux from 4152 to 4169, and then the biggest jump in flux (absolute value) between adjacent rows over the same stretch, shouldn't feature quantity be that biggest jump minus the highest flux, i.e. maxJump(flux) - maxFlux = -5.30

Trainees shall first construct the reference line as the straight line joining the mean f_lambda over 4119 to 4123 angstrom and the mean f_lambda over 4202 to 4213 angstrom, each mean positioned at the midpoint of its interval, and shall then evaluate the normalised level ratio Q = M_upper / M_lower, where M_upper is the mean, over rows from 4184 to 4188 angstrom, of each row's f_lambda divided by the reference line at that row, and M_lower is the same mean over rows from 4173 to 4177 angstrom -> 1.05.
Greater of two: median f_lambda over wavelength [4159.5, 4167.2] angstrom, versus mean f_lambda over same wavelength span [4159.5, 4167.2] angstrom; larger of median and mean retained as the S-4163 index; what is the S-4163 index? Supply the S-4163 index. 5.31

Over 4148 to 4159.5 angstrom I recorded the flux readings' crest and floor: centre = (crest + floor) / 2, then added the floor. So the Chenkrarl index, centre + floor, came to 10.7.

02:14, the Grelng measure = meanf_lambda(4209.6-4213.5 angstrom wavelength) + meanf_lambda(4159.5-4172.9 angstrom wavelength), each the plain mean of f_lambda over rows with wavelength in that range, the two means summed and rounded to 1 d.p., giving 10.5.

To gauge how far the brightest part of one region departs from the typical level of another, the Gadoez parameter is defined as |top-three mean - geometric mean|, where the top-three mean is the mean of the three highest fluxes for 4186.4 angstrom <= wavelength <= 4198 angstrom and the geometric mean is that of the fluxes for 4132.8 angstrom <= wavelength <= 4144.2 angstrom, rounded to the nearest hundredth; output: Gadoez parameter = 0.14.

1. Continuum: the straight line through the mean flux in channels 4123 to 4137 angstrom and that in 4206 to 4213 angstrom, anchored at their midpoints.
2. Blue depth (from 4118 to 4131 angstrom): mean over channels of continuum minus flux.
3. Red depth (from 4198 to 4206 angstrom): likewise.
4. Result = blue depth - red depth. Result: -0.4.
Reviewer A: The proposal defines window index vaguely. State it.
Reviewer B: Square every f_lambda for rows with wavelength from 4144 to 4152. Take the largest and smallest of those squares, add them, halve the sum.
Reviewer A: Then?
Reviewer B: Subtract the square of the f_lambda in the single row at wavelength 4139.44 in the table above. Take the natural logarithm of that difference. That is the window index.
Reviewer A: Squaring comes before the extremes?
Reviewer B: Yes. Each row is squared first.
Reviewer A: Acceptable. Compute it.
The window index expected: 2.3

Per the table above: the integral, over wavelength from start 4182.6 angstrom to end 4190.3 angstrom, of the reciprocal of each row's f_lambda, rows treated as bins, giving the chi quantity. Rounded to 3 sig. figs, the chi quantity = 1.43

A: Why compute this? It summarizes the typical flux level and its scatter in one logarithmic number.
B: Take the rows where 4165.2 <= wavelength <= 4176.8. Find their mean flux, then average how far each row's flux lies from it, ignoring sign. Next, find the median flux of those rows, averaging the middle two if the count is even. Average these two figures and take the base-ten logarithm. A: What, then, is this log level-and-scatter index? 0.418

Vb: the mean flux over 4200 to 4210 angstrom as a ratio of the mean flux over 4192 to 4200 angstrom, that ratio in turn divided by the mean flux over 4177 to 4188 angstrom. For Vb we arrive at 0.192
